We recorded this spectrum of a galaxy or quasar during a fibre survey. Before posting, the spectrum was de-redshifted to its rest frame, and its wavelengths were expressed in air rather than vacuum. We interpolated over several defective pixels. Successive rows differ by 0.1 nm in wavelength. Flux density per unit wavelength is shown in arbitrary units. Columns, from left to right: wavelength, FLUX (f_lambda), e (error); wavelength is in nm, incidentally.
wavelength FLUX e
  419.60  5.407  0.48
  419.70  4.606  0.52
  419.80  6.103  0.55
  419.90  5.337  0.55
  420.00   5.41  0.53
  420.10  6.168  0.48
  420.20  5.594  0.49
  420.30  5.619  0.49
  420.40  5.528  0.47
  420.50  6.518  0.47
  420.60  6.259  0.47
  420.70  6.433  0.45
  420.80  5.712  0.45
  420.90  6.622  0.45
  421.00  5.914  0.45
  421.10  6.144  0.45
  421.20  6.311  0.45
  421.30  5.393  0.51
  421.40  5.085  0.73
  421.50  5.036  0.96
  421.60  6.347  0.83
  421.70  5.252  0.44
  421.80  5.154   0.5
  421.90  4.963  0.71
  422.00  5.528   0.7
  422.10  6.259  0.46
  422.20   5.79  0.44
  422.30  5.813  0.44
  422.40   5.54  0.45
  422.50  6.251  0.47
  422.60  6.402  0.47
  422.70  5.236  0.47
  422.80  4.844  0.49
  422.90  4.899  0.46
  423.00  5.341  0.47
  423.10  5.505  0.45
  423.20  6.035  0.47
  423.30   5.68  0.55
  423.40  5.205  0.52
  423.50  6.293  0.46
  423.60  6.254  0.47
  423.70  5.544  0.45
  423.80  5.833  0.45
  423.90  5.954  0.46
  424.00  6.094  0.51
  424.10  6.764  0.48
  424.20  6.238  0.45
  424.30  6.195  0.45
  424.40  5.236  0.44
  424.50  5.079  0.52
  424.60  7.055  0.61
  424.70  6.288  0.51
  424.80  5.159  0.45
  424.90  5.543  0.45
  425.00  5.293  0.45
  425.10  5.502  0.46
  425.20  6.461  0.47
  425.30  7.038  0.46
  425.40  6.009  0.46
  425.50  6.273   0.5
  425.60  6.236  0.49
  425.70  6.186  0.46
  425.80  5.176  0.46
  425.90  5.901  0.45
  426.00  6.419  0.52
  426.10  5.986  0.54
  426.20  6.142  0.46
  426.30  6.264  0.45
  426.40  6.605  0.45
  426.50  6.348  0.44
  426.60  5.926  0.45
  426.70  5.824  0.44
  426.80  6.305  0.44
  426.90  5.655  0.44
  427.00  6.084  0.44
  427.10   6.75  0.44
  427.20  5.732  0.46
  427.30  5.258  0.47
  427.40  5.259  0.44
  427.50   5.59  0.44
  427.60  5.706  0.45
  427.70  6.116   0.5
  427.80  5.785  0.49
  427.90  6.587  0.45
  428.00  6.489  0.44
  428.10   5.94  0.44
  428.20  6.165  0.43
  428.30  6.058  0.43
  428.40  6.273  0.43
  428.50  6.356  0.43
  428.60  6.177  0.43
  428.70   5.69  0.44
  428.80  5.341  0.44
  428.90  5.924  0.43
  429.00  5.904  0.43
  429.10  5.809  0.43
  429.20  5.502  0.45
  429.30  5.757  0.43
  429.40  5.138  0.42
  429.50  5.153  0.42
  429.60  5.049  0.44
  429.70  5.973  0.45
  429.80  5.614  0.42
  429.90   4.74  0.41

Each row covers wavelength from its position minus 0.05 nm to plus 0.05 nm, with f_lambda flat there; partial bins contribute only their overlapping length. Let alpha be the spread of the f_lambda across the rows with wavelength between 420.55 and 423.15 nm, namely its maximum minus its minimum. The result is 1.78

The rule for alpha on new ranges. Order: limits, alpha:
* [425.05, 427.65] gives 1.86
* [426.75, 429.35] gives 1.49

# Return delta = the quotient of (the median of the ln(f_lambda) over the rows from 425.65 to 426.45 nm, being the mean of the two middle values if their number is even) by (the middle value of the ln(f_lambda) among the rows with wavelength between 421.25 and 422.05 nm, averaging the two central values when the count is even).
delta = 1.10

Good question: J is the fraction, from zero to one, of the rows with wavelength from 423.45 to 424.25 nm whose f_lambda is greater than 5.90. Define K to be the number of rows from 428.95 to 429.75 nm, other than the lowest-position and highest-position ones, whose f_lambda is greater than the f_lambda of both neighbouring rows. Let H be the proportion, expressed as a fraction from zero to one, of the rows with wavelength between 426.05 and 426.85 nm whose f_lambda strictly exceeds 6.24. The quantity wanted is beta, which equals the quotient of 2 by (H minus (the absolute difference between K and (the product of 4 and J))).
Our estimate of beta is -4.0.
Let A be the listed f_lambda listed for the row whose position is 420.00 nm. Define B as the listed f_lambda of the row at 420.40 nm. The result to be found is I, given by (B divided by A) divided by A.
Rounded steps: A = 5.41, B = 5.528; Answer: 0.19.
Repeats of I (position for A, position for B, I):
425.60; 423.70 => 0.14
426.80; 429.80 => 0.14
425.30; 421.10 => 0.12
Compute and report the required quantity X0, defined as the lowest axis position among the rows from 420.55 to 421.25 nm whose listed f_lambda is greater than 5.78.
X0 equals 420.60 nm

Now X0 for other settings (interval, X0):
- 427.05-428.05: 427.10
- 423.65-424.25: 423.80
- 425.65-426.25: 425.70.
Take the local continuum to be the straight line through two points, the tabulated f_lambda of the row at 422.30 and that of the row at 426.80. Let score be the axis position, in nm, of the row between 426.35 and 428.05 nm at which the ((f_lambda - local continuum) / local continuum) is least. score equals 427.40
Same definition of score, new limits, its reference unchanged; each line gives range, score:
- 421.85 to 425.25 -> 422.80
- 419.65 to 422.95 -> 422.80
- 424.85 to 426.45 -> 425.80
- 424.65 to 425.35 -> 424.80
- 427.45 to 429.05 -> 428.80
